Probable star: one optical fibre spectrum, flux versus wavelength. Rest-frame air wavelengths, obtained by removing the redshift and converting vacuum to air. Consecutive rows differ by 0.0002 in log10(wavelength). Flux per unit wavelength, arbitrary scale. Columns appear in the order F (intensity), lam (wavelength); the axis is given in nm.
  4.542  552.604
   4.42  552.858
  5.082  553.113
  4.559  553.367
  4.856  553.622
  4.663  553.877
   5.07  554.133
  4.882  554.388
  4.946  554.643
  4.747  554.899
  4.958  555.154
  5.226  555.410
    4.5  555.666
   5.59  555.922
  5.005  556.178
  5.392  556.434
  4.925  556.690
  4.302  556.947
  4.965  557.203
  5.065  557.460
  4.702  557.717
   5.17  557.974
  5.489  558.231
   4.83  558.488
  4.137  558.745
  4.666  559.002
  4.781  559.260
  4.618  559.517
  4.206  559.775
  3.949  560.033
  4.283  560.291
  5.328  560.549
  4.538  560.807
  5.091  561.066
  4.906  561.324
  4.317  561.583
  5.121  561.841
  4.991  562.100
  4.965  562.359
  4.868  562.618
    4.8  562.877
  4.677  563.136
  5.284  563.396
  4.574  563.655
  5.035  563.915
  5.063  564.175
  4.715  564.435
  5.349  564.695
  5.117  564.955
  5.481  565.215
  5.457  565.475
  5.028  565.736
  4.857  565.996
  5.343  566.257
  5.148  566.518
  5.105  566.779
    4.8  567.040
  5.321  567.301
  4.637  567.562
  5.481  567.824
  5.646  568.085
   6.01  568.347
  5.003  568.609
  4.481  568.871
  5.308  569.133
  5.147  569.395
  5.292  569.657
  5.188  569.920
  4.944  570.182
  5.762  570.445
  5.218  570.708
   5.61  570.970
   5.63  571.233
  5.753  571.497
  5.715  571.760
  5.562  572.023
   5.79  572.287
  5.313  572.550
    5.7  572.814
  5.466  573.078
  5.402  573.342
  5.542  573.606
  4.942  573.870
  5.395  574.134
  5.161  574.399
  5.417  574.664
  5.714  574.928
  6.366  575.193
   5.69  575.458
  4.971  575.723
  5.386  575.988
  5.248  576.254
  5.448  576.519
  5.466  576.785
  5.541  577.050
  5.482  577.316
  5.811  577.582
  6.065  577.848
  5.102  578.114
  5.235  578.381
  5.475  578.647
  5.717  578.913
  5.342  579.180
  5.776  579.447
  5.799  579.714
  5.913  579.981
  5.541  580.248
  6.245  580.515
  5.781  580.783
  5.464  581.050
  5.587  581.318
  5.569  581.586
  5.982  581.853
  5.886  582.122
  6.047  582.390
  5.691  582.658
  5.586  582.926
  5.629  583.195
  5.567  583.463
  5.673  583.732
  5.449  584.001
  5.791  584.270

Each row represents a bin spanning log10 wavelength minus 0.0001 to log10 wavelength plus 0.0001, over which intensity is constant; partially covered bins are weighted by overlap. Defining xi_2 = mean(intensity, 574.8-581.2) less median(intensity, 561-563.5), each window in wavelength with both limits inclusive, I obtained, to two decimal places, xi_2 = 0.67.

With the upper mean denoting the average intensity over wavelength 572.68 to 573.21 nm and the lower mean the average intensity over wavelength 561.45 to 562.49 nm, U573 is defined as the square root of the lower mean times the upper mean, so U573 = 5.20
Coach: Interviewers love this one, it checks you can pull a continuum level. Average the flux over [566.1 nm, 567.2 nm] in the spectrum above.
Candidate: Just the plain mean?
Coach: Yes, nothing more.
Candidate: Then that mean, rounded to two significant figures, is 5.1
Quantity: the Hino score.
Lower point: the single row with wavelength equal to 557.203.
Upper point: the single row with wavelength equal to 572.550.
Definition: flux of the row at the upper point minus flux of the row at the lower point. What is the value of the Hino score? 0.35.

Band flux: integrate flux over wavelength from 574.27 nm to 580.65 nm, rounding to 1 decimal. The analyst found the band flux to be 35.6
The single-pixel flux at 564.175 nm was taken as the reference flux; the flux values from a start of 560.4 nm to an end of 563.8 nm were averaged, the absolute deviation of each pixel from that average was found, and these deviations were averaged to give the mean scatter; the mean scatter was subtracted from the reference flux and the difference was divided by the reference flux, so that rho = 0.954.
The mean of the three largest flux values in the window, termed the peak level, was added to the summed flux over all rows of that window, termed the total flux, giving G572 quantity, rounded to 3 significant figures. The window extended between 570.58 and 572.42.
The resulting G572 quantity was 45.0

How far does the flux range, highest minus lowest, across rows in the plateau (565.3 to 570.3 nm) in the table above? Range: 1.53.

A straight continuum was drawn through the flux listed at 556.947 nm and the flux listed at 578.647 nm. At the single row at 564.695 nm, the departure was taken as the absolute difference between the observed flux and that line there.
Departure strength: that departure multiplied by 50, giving 31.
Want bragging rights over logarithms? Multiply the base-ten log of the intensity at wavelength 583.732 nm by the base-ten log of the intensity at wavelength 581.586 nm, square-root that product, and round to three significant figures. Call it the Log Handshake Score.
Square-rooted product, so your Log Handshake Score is 0.750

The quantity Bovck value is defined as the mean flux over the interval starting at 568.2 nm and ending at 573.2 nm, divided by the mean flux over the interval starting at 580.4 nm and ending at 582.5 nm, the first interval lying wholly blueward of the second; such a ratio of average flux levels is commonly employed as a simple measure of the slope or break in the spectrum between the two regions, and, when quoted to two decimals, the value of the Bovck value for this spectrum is 0.93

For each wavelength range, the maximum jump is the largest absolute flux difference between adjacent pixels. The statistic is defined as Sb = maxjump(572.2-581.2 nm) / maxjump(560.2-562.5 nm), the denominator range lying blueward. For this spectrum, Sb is 0.92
